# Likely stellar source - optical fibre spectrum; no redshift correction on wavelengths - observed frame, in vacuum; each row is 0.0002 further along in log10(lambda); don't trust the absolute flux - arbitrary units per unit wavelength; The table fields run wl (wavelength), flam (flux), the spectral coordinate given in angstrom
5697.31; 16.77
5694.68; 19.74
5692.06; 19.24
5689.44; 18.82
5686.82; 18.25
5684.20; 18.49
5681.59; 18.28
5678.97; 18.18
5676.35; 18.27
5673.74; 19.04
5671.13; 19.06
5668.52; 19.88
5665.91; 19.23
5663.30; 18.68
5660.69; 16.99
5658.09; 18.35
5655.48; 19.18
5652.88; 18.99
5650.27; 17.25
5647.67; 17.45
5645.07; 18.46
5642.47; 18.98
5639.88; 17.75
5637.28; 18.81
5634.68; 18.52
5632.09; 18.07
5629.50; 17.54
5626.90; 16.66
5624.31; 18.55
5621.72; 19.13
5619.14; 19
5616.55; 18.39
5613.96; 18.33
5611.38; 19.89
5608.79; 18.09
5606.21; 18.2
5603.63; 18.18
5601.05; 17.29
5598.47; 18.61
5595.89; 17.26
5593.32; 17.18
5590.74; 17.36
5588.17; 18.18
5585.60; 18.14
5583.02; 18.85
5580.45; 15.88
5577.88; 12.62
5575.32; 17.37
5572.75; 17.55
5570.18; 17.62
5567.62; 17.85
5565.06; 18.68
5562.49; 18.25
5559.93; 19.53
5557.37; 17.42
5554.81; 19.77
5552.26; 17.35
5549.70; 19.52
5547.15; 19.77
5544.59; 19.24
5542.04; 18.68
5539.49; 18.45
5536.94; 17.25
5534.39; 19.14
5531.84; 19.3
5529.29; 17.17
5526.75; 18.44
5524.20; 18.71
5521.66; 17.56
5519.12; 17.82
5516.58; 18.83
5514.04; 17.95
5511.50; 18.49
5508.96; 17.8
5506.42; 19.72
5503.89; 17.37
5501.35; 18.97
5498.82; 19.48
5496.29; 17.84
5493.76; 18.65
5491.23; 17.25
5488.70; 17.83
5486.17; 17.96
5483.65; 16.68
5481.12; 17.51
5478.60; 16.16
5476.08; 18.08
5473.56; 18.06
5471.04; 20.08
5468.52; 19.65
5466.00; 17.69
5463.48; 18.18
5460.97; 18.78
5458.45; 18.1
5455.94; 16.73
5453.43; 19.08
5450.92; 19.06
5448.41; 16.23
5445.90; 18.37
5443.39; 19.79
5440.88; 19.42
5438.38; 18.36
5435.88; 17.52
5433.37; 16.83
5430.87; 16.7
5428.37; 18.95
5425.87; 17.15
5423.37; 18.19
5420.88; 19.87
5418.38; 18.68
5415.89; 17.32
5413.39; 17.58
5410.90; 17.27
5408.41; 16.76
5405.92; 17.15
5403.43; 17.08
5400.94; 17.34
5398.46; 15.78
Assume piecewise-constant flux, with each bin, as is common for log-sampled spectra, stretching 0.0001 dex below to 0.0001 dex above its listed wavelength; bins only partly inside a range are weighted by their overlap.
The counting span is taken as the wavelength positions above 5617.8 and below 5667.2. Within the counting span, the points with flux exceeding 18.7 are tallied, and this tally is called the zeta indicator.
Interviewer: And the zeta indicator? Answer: 7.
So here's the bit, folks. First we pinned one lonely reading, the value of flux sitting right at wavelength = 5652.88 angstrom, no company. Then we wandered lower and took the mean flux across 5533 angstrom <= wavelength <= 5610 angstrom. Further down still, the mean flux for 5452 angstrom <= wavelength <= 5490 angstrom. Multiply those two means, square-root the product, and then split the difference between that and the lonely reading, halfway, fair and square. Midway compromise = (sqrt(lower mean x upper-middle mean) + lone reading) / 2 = 18.5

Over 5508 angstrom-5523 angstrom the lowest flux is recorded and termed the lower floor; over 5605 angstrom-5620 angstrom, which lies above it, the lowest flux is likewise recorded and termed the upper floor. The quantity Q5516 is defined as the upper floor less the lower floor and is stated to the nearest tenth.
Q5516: 0.5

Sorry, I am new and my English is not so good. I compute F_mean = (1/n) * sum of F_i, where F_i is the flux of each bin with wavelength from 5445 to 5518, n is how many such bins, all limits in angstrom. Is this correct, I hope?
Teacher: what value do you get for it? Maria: 18.2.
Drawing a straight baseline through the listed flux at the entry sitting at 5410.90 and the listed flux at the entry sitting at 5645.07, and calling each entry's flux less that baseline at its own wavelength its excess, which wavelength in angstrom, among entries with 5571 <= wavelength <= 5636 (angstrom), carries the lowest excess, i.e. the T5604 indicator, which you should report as 5577.88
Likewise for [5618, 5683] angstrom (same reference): 5626.90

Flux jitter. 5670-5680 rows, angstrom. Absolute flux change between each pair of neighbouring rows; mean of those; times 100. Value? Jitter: 29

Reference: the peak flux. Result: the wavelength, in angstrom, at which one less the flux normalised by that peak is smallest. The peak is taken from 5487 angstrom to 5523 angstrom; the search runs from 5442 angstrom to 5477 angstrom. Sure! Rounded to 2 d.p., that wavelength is 5471.04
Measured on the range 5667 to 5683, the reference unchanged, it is 5668.52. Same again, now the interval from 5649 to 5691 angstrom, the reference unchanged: 5668.52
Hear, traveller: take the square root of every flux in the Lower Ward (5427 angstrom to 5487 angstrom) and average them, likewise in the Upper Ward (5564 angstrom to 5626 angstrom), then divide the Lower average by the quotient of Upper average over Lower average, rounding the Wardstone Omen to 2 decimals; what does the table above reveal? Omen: 4.28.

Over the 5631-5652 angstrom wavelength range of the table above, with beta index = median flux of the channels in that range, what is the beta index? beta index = 18.3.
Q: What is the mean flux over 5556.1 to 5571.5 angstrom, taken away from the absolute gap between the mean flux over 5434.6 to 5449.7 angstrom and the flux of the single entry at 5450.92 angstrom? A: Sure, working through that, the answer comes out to -17.4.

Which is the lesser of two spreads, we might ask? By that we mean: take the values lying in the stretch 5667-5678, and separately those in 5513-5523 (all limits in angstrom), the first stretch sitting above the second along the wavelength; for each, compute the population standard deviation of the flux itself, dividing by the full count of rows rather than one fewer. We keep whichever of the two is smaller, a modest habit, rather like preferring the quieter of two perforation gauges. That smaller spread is 0.5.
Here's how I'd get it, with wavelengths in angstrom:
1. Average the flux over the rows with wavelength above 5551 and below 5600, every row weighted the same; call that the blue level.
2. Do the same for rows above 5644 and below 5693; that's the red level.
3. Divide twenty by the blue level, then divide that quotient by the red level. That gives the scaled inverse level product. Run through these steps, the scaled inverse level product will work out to 0.0611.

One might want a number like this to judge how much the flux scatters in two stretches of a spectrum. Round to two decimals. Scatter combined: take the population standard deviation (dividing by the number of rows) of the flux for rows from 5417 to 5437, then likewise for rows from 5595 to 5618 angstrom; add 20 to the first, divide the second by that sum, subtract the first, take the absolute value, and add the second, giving 1.75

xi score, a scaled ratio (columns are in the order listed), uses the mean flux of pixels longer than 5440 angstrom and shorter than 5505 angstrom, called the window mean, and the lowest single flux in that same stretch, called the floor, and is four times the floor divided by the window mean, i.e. 3.55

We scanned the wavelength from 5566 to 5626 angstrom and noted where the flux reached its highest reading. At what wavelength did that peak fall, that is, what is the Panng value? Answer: 5611.38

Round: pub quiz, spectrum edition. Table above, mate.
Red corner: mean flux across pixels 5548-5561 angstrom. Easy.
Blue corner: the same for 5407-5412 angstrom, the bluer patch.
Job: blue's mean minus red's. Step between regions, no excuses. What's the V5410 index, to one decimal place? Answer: -1.7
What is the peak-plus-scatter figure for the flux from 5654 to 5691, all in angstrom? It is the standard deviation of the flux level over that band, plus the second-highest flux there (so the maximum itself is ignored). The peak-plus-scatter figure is 19.9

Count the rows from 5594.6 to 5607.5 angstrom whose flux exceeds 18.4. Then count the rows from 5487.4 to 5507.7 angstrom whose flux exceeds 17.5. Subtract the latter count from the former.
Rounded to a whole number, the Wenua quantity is -5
